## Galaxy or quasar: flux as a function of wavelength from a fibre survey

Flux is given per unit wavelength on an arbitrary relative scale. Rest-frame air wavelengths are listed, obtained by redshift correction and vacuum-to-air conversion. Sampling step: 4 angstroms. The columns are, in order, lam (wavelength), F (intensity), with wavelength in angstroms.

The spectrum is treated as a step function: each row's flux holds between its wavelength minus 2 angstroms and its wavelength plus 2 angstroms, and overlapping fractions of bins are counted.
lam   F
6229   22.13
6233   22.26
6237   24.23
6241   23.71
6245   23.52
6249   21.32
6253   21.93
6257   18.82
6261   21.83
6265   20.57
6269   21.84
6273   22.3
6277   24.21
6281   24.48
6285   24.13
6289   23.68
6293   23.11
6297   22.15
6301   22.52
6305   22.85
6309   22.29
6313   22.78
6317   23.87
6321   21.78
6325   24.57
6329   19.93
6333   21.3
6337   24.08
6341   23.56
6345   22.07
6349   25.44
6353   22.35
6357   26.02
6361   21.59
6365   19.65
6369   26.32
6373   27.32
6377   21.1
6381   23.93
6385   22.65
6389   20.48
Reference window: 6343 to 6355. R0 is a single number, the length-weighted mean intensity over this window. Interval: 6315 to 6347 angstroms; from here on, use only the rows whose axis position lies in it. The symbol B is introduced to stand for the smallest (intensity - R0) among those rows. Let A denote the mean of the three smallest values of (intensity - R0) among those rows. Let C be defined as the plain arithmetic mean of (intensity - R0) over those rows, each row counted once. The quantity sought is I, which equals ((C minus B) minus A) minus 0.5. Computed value 4.5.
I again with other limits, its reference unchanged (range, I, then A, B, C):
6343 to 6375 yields 5.9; -2.2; -3.6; 0.6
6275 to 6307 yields 1.5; -0.8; -1.1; 0.1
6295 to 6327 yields 1.8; -1.2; -1.5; -0.4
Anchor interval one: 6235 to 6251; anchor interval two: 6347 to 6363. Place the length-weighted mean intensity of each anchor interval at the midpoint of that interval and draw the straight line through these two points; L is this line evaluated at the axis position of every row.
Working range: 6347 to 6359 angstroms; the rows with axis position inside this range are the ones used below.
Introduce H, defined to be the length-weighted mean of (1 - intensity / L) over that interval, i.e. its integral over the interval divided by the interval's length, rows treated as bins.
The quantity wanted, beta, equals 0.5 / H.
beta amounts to -16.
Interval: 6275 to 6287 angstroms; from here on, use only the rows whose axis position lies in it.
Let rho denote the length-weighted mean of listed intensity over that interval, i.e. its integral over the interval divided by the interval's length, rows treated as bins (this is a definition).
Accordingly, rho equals 24.3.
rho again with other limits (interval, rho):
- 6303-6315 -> 22.6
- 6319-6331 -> 22.1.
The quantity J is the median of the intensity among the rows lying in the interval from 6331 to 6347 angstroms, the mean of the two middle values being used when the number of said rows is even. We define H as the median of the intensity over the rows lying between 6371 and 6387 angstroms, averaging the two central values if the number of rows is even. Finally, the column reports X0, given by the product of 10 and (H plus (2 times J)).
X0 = 689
